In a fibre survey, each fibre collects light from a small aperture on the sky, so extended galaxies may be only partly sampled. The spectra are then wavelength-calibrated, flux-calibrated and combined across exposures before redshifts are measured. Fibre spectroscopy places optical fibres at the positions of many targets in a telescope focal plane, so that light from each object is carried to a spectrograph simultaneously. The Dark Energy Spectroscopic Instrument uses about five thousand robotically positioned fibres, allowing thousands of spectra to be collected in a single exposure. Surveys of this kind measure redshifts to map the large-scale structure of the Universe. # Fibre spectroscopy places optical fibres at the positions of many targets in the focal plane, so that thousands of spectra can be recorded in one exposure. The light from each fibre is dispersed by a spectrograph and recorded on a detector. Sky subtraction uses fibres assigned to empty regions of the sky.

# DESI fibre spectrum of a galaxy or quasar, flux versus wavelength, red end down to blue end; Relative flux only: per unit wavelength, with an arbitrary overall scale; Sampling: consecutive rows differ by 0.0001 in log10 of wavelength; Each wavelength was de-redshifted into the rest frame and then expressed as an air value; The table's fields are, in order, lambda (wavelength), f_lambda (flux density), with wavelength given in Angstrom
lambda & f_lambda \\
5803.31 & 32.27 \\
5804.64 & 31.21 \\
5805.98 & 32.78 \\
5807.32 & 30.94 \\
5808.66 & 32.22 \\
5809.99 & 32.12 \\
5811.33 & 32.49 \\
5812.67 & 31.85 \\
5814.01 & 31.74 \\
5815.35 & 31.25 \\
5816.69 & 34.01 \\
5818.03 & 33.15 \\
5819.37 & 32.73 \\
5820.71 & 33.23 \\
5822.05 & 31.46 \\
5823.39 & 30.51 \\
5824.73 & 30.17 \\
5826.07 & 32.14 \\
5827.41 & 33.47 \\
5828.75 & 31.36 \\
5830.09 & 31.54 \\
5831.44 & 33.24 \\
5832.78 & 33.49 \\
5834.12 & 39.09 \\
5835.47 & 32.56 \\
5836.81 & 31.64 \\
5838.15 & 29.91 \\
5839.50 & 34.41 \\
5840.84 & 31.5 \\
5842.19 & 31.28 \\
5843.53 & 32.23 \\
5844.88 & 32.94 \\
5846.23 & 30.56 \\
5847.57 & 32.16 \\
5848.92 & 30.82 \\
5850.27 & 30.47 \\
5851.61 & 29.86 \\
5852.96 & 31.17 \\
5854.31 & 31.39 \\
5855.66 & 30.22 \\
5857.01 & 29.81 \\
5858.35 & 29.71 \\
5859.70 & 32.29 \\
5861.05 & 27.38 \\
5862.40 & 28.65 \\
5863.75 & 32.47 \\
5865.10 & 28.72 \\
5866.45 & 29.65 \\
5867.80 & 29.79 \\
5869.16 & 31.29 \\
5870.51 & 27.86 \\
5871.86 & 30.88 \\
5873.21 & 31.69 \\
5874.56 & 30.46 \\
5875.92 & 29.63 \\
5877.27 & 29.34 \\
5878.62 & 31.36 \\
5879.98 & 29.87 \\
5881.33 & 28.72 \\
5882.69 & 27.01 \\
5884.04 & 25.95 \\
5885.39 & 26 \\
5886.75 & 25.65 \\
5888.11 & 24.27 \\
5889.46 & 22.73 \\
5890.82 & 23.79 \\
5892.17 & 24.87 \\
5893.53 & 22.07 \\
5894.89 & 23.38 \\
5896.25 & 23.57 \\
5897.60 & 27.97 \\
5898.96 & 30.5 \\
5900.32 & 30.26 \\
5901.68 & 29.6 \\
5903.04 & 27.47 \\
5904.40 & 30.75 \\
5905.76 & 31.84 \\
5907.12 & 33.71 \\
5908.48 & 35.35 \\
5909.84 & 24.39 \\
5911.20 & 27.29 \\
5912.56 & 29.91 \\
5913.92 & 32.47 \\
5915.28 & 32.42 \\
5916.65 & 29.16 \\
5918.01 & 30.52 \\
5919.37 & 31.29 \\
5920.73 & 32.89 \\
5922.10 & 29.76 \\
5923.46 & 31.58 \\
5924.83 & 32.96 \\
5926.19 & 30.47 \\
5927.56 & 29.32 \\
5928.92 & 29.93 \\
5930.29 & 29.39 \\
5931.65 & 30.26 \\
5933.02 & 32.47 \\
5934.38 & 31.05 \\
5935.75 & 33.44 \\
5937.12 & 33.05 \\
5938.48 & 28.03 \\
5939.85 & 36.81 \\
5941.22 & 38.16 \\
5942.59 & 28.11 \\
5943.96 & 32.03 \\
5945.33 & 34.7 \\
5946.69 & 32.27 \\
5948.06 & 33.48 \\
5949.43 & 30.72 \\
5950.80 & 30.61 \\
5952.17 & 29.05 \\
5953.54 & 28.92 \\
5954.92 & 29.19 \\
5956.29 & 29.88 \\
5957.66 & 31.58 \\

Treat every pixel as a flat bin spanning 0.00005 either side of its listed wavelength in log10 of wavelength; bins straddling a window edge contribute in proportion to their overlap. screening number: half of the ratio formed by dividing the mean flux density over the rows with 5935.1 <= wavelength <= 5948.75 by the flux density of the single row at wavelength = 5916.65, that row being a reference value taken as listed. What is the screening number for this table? 0.57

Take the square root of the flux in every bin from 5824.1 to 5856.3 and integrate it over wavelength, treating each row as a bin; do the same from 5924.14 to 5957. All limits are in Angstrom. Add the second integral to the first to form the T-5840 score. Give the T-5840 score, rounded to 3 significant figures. 366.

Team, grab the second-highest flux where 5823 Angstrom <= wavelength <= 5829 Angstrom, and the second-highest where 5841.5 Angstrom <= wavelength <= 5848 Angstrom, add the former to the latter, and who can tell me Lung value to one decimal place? 64.4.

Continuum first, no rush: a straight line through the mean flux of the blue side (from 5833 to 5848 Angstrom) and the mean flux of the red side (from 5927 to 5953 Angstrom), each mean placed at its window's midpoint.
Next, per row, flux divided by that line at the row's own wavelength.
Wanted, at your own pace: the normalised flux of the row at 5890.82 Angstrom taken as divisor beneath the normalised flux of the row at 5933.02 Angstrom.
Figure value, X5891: 1.38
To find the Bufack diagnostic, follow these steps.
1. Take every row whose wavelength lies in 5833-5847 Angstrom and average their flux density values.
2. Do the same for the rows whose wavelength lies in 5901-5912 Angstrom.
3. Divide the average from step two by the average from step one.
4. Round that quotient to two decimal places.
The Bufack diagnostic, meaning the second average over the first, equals 0.92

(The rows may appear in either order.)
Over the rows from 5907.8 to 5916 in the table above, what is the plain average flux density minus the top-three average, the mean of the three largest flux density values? -3.1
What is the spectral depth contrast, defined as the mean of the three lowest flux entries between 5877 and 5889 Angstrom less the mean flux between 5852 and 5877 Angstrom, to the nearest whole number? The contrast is -5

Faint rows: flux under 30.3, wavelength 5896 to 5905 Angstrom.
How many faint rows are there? 5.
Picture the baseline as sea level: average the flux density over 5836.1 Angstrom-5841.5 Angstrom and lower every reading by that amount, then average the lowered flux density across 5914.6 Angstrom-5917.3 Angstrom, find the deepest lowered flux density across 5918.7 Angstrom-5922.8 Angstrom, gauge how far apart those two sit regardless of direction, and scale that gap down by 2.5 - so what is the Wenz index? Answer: 0.4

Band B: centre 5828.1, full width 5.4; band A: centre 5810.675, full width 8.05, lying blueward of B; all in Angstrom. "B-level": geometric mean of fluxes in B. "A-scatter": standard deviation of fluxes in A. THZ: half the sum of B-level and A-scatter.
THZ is 16.3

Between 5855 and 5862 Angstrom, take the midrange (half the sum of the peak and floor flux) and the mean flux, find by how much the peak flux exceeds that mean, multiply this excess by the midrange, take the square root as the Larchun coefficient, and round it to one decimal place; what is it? 8.5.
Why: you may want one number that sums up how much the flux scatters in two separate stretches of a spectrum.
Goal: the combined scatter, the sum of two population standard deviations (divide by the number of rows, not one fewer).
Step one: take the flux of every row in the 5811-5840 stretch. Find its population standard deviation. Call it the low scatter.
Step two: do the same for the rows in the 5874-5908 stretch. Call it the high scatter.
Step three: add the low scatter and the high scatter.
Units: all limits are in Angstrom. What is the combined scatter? 5.0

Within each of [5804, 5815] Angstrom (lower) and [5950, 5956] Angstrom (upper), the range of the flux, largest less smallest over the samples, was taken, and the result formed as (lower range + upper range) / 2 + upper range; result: 3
